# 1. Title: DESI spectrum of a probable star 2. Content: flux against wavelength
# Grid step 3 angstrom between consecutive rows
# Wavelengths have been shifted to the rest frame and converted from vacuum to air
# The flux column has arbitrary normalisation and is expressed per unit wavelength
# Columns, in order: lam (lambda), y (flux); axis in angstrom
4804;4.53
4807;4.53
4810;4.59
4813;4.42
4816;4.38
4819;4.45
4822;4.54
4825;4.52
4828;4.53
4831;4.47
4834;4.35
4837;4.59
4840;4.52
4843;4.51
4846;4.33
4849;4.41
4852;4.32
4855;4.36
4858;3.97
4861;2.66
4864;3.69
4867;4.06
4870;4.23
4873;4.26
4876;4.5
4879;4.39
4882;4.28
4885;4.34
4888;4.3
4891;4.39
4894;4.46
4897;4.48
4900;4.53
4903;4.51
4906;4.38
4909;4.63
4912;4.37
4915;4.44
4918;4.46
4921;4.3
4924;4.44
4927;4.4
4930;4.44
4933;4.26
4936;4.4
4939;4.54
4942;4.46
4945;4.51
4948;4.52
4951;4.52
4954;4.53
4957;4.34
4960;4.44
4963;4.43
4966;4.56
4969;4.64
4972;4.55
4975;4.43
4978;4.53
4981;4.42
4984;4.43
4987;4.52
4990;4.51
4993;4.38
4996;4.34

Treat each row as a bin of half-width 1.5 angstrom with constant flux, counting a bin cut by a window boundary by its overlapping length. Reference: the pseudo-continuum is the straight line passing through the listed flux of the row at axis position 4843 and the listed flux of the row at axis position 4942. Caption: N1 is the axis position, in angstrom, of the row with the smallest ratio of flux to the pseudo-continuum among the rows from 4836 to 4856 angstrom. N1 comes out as 4852 angstrom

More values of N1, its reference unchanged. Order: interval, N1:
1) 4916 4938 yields 4933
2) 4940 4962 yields 4957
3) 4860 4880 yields 4861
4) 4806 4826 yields 4816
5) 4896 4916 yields 4912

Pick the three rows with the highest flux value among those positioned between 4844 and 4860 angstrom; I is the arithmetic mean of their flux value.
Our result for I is 4.37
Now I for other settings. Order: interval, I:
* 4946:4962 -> 4.52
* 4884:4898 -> 4.44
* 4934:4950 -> 4.52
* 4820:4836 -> 4.53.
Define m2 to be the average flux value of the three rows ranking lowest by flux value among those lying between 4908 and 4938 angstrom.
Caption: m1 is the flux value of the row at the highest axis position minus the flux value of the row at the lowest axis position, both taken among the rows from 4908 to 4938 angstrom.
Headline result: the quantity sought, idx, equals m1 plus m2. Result 4.1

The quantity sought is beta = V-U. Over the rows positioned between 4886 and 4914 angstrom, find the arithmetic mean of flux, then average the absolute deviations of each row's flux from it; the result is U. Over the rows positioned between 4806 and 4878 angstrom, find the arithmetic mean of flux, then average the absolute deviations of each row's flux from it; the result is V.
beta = 0.16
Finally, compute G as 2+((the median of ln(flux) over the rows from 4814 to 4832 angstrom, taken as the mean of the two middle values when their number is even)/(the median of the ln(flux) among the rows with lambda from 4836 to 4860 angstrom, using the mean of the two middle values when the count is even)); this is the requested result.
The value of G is 3.02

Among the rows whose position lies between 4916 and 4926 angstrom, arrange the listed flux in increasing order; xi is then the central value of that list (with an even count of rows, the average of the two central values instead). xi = 4.44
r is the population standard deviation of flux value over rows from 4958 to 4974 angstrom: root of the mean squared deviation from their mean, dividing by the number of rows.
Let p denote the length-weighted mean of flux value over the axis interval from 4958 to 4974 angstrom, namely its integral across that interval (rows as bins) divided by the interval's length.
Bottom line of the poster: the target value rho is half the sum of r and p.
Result 2.30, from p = 4.52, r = 0.079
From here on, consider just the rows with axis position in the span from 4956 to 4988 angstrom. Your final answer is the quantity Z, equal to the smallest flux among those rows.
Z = 4.34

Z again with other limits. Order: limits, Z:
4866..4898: 4.06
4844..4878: 2.66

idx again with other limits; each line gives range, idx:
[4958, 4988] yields 4.5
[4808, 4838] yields 4.4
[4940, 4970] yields 4.6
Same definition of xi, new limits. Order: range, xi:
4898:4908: 4.51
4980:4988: 4.43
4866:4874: 4.23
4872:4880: 4.39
